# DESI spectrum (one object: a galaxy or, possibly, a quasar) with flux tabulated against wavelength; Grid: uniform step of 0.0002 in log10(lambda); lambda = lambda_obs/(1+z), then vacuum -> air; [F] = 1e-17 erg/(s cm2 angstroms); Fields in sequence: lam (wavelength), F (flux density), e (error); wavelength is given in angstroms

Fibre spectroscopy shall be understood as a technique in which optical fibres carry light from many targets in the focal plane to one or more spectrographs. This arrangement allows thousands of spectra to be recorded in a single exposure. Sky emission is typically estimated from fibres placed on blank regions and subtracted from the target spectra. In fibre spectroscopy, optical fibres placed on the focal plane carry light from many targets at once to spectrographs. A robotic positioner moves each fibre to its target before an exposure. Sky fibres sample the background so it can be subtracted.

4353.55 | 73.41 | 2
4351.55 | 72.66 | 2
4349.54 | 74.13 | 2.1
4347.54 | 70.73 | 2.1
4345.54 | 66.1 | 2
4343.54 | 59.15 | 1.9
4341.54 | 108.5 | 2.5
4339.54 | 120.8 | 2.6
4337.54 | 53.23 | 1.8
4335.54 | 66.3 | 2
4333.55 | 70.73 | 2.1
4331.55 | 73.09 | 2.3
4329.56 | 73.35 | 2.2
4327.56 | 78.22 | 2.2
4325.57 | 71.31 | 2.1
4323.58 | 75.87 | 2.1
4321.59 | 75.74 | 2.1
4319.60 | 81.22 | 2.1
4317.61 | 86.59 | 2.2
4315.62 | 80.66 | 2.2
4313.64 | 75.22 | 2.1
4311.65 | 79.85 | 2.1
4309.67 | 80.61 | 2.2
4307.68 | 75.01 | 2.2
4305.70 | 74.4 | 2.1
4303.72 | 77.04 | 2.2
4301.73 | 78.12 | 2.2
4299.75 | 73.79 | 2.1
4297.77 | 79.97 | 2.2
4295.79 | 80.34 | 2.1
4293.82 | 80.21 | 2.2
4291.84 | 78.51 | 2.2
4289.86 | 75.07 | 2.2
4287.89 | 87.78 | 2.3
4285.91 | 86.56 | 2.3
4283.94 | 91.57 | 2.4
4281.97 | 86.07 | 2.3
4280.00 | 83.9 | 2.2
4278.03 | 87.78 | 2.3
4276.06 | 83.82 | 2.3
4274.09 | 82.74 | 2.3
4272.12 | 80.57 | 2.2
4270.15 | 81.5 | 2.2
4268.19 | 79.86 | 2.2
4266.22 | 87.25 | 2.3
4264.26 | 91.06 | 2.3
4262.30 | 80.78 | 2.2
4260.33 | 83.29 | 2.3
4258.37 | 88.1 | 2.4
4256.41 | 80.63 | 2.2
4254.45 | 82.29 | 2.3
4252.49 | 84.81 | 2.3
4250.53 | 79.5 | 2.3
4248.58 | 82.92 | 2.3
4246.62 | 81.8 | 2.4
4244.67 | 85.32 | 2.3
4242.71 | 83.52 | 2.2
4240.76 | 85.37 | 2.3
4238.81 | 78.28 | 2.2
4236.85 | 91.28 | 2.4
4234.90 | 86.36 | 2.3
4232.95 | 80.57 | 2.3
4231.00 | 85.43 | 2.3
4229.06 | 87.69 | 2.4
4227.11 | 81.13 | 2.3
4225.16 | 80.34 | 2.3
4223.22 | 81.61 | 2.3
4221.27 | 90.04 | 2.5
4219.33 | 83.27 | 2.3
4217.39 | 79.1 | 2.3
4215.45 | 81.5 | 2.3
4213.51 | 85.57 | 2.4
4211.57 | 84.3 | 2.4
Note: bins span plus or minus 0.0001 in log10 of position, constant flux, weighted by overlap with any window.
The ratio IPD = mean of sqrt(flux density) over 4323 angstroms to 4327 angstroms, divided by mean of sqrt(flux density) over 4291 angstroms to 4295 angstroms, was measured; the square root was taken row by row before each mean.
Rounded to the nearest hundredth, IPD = 0.96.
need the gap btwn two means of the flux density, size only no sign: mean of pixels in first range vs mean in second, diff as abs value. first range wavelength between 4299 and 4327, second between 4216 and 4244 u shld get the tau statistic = 6.3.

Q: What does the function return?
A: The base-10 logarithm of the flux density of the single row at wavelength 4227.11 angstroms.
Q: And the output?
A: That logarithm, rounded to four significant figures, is 1.909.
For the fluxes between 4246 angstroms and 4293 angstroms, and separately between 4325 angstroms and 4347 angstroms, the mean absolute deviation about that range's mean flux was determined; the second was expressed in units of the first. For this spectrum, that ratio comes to 4.5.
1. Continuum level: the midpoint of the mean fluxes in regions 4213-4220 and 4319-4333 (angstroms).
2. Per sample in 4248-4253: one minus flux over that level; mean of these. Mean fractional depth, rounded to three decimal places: -0.044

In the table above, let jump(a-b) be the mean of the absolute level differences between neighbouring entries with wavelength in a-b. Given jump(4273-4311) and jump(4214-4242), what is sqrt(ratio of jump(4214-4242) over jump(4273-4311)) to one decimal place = 1.2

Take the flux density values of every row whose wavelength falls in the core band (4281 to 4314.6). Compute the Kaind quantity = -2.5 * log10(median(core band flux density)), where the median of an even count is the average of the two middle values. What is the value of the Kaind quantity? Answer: -4.76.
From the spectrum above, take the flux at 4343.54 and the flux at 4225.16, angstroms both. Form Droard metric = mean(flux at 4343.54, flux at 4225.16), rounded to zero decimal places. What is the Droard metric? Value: 70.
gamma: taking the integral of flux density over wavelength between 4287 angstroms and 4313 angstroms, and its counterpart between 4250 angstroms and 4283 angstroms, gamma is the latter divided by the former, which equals 1.4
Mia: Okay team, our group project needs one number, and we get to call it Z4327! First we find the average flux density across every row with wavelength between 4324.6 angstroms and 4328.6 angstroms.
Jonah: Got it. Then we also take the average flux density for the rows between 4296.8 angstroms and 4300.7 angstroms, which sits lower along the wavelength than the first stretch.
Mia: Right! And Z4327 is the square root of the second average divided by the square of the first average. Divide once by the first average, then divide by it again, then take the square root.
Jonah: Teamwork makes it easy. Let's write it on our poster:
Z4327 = 0.117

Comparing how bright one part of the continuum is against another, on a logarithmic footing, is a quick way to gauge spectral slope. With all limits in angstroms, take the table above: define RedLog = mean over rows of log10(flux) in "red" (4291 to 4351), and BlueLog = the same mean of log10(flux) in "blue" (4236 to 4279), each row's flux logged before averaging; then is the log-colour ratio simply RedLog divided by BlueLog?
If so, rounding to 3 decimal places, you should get 0.980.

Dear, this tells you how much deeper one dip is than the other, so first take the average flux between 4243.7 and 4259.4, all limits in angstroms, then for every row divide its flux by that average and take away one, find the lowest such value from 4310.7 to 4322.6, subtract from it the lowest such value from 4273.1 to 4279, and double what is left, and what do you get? -0.18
